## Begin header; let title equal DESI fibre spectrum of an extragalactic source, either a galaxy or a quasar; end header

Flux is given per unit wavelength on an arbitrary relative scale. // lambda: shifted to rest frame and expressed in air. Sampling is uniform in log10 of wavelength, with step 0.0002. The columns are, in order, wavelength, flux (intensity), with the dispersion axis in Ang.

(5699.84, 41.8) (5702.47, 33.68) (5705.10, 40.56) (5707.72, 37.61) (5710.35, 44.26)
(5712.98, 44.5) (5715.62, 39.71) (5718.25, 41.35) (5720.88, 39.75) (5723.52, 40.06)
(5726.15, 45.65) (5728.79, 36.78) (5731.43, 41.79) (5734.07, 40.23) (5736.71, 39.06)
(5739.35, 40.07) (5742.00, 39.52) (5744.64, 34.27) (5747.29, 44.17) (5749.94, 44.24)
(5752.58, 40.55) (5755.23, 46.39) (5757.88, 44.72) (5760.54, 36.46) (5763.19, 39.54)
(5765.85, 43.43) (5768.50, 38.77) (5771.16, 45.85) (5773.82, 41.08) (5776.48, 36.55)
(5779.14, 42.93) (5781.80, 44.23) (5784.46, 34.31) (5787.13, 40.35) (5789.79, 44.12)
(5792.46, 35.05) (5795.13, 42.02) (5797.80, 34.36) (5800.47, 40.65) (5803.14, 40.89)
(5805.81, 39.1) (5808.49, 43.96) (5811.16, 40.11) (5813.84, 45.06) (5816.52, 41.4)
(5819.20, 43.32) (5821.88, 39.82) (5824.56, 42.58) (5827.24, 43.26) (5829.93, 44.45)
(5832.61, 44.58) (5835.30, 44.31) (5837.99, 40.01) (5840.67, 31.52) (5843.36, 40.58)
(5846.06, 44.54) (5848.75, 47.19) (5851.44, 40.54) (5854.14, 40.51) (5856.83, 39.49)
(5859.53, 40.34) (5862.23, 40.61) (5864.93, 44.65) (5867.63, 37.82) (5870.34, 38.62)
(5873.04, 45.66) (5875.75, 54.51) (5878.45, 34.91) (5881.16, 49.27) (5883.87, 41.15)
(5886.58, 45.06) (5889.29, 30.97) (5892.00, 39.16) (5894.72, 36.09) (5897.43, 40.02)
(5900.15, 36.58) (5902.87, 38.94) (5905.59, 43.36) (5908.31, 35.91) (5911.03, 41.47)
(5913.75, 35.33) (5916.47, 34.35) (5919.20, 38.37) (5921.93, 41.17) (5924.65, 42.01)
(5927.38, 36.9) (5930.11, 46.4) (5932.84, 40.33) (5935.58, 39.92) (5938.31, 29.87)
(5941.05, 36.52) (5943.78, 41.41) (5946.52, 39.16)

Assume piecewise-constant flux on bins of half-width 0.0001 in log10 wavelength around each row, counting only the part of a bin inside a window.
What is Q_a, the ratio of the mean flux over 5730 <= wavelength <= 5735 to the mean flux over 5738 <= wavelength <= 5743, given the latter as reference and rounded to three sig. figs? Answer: 1.03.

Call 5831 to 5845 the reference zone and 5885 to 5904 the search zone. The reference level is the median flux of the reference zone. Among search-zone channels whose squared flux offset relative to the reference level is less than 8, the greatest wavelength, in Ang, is 5902.87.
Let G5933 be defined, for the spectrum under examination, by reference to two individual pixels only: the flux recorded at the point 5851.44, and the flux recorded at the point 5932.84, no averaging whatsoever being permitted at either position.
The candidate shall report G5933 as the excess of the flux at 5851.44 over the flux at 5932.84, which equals 0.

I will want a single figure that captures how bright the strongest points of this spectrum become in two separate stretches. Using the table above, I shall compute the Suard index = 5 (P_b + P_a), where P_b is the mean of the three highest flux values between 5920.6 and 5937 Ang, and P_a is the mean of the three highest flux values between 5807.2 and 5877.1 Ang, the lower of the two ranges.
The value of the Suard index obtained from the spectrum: 462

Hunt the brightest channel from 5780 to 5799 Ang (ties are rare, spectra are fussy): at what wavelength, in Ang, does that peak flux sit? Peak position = 5781.80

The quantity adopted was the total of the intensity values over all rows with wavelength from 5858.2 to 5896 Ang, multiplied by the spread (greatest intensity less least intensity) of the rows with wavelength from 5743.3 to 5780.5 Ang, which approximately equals 7015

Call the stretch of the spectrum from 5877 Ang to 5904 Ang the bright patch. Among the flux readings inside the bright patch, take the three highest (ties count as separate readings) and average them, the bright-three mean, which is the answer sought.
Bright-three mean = 45.2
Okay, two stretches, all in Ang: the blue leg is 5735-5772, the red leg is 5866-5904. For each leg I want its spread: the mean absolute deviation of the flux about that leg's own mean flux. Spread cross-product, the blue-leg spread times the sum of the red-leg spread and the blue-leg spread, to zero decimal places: 24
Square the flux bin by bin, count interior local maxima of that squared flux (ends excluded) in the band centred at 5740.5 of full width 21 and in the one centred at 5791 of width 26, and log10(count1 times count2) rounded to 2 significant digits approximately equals 0.48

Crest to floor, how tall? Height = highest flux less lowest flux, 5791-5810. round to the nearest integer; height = 10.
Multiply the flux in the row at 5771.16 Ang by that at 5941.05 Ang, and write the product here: 1674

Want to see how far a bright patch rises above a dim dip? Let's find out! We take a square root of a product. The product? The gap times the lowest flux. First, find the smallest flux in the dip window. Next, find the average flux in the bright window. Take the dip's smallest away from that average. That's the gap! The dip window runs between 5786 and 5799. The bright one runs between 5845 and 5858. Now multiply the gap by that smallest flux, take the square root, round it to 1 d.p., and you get 16.7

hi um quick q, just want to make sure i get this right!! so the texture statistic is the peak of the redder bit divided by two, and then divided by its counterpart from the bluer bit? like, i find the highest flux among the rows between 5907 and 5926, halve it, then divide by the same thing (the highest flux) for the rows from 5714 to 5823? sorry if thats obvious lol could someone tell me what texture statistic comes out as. 0.45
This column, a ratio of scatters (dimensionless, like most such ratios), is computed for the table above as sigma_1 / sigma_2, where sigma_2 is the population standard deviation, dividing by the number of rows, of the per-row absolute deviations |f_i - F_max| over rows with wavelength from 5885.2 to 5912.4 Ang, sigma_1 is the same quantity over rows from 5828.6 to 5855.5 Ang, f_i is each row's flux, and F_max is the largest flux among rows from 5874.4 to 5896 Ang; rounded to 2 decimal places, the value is 1.07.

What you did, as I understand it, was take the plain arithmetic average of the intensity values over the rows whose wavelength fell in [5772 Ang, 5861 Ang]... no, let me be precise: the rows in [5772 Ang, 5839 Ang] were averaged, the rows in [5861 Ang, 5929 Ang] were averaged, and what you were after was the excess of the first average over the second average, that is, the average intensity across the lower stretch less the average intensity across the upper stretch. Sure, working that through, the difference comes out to 1.0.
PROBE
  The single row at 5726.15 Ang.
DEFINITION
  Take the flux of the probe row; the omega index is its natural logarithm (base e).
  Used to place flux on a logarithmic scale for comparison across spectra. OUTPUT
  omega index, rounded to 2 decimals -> 3.82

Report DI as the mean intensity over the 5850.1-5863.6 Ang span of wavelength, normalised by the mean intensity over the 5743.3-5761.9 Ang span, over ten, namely 0.0970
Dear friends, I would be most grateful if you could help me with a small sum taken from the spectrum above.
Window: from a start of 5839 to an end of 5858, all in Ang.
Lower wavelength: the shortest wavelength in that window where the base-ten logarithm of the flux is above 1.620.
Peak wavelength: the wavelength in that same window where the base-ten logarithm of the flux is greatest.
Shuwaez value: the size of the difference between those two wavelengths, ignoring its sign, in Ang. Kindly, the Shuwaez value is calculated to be 2.7 Ang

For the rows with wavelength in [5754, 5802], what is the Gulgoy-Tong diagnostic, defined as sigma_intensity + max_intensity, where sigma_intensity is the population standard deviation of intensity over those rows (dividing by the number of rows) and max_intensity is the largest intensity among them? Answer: 50.2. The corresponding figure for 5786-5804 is 47.5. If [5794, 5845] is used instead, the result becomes 48.4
